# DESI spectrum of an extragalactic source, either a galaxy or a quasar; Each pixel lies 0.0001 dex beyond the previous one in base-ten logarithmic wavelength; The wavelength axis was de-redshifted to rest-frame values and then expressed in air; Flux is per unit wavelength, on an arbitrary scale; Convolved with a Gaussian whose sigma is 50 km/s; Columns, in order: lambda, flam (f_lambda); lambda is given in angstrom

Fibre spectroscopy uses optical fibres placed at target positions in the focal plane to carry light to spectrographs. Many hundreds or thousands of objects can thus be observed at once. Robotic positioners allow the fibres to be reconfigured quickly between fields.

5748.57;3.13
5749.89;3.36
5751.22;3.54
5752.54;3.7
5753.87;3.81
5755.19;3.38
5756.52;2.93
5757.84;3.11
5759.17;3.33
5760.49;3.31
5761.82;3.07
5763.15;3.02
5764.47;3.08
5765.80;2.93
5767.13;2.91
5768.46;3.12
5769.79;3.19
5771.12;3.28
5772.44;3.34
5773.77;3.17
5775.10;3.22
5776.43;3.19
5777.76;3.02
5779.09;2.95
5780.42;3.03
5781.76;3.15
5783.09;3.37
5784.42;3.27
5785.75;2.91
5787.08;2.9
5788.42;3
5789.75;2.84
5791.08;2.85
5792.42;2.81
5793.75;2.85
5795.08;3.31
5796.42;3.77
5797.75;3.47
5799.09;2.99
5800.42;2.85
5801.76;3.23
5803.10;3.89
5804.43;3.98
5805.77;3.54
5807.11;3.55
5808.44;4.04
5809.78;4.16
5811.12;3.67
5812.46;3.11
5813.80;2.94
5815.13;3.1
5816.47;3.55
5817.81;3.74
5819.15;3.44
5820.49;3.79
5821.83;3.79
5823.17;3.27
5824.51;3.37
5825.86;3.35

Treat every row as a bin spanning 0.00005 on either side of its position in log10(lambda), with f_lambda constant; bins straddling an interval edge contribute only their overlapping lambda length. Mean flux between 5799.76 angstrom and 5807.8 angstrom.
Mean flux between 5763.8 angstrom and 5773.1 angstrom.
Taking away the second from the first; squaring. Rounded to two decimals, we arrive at 0.15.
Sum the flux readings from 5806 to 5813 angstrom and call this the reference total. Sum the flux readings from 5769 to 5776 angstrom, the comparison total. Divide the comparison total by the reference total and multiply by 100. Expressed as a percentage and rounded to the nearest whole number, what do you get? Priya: 87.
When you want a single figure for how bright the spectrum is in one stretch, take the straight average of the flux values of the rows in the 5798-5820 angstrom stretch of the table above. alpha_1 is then 3.49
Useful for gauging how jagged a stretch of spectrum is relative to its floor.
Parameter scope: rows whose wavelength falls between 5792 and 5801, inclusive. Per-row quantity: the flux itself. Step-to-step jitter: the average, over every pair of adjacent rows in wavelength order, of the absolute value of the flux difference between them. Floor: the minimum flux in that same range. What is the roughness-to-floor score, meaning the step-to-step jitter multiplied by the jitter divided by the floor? 0.035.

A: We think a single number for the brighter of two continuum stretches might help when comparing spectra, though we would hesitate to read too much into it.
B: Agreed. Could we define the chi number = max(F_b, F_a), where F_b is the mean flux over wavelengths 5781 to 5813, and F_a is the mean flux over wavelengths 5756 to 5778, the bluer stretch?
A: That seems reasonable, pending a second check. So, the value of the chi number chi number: 3.31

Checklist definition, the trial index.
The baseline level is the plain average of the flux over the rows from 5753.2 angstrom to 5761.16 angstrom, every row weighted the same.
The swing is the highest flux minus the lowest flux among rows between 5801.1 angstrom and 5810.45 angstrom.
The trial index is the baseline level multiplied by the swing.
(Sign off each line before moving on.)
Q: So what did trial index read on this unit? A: 3.08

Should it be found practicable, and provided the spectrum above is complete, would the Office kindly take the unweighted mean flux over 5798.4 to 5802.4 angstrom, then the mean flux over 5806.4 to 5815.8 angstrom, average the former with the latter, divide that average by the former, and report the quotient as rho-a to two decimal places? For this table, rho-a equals 1.08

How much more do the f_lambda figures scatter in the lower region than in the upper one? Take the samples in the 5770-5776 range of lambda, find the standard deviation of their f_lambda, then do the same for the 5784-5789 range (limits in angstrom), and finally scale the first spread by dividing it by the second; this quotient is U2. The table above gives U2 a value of 0.43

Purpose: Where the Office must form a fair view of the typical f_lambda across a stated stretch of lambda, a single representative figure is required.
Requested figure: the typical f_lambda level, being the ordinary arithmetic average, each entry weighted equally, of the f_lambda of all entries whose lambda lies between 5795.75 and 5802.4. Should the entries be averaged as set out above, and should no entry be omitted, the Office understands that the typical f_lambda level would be 3.26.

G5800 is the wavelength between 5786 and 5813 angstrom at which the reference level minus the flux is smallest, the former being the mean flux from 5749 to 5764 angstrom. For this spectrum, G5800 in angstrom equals 5809.78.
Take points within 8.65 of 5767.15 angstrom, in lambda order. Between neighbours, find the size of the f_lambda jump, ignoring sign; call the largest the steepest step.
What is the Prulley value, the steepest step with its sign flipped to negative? -0.24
